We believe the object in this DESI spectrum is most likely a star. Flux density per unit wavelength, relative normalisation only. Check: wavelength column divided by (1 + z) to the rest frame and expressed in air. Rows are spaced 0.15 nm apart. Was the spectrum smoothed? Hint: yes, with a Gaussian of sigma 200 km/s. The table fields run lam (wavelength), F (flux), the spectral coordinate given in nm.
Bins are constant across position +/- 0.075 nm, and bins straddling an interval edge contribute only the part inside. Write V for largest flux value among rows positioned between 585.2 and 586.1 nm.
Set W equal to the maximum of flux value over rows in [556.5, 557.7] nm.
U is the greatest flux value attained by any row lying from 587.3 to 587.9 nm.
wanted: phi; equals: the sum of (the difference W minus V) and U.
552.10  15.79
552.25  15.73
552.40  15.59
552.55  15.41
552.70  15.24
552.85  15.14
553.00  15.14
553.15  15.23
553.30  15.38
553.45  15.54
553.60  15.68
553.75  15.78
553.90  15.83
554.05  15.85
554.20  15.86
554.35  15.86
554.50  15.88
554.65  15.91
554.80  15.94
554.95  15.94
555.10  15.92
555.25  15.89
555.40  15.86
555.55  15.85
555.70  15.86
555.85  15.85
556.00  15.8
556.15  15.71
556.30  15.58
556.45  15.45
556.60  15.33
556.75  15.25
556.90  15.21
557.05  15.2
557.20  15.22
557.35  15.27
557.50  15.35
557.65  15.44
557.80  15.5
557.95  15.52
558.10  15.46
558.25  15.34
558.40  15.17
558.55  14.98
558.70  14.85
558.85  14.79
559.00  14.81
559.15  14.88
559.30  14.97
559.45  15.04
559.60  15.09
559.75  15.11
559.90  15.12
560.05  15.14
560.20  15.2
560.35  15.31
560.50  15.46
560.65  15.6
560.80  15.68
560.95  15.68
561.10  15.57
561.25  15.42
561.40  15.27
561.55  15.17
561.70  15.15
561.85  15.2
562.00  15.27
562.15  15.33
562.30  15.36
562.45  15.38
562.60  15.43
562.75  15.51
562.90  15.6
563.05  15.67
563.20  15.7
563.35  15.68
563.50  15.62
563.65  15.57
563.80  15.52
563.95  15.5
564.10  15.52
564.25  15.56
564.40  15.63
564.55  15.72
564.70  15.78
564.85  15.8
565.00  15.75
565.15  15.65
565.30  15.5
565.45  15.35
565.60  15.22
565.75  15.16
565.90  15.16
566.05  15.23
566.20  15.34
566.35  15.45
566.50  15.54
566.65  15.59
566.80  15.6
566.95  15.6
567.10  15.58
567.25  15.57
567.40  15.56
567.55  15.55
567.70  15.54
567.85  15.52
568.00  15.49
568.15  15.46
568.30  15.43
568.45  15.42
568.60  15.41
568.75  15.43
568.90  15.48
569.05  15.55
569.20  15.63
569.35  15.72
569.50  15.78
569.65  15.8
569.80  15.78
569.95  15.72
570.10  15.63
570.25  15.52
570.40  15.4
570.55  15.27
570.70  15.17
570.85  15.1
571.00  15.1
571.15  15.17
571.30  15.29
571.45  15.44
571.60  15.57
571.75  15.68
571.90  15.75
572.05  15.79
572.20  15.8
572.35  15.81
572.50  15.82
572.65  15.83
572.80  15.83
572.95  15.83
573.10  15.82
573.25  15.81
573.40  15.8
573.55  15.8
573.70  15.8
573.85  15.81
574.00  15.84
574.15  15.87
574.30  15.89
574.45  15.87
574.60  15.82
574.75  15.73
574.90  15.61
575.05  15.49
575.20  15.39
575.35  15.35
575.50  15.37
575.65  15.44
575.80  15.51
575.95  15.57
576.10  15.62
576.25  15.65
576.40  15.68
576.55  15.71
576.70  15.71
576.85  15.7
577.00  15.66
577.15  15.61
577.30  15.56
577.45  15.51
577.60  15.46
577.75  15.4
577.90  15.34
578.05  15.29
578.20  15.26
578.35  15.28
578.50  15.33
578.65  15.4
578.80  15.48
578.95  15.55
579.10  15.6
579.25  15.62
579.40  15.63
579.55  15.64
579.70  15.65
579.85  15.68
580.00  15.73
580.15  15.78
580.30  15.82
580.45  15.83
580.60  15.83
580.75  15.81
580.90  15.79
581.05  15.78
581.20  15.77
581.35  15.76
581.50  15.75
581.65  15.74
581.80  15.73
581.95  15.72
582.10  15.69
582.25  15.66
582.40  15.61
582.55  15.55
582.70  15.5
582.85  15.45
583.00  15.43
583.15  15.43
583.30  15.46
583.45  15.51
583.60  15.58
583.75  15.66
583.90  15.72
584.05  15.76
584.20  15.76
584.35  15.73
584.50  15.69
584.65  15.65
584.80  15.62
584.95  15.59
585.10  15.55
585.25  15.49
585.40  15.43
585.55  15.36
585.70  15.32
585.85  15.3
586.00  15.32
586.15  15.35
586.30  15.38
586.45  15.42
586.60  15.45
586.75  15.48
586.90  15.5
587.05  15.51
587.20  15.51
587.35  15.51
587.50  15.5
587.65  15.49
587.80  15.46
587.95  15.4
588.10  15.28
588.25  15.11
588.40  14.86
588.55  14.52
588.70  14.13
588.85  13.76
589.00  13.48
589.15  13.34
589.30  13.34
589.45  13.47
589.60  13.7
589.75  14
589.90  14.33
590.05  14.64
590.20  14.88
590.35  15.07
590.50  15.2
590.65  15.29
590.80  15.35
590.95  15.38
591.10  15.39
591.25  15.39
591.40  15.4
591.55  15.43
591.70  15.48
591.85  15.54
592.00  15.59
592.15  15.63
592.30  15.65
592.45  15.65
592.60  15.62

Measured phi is 15.5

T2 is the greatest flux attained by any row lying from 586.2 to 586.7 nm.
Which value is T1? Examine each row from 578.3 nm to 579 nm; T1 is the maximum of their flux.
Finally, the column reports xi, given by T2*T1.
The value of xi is 240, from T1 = 15.55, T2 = 15.45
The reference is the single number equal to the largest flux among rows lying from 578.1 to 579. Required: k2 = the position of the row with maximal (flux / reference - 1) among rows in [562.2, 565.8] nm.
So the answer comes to 564.85 nm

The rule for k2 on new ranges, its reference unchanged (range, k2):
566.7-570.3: 569.65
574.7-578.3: 574.75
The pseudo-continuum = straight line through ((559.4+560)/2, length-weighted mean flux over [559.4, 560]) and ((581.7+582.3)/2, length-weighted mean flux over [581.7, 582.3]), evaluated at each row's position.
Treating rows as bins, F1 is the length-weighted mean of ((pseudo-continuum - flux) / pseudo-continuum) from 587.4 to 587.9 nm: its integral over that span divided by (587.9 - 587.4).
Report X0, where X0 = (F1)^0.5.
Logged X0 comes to 0.15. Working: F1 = 0.02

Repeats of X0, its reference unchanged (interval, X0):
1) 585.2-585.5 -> 0.15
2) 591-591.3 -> 0.19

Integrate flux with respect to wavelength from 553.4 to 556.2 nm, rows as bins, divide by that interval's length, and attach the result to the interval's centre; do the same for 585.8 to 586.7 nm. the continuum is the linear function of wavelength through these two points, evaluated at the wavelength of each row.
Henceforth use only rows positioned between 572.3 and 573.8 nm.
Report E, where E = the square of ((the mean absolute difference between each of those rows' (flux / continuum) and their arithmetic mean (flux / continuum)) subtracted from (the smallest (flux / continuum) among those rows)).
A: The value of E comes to 1.03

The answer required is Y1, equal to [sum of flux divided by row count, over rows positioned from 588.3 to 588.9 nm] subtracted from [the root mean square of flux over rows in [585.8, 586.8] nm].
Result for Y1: 1.07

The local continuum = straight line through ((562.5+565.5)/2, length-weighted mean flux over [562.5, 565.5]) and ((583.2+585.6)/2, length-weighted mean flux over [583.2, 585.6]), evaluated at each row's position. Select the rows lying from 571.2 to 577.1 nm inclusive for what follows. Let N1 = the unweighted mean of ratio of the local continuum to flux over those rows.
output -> 0.99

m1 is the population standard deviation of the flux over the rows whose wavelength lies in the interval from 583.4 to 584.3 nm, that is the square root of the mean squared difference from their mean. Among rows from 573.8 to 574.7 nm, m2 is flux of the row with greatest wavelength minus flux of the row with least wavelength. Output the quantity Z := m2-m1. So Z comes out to -0.08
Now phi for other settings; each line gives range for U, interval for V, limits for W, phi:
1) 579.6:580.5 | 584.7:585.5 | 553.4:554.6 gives 16.1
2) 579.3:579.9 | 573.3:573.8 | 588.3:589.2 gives 14.7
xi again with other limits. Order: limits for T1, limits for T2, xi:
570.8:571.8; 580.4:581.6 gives 248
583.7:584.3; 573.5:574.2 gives 250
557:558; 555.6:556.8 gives 246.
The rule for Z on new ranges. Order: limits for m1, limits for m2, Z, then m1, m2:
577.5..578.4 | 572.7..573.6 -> -0.10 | 0.07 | -0.03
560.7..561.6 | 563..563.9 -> -0.35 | 0.20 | -0.15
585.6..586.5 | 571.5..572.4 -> 0.20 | 0.04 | 0.24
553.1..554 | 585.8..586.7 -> -0.06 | 0.21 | 0.15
